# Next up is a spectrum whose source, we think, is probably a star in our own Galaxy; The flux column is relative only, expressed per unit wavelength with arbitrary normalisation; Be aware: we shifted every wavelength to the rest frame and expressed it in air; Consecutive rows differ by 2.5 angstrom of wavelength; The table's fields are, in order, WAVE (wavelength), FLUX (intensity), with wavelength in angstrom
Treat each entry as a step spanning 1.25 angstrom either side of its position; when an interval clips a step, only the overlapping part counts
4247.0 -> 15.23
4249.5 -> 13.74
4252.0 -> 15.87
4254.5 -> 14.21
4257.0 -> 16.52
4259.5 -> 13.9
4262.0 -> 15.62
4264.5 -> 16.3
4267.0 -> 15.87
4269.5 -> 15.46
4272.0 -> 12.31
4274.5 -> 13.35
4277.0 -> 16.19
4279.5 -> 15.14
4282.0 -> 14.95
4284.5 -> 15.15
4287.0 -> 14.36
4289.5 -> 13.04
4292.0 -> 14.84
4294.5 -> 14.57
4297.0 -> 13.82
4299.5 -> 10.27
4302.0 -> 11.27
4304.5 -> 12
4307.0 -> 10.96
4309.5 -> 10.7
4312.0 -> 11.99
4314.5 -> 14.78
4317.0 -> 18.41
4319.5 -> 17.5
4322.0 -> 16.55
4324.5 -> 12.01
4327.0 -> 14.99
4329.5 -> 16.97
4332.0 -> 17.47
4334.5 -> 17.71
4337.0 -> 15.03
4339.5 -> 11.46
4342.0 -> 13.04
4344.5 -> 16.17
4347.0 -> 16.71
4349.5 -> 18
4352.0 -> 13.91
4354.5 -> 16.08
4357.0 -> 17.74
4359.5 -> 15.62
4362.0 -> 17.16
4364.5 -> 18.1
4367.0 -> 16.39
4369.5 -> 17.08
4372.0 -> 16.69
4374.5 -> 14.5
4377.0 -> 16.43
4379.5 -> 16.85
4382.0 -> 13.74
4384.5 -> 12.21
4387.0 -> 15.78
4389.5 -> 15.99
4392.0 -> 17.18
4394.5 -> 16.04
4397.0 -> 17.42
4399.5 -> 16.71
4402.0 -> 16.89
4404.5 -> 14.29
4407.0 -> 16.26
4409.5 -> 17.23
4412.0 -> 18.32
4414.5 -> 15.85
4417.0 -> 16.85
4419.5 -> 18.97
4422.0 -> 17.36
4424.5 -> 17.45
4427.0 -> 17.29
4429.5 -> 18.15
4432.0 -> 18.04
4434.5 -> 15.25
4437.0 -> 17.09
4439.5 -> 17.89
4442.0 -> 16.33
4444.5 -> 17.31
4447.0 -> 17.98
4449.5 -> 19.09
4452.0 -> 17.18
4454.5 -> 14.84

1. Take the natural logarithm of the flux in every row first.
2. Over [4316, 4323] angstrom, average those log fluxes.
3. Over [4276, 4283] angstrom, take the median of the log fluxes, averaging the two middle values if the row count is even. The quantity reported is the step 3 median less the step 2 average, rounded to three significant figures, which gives -0.143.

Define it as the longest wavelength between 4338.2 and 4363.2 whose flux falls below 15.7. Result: 4359.5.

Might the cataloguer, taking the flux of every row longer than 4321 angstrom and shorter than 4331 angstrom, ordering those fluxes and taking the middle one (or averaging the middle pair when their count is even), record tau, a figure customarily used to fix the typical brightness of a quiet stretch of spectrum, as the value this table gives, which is 16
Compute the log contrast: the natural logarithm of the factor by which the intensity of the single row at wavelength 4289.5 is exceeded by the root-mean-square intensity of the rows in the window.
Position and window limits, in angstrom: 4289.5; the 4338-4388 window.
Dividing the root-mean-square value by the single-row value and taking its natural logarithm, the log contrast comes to 0.19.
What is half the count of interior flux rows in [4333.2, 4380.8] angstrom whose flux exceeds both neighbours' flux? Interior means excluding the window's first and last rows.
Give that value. 2.0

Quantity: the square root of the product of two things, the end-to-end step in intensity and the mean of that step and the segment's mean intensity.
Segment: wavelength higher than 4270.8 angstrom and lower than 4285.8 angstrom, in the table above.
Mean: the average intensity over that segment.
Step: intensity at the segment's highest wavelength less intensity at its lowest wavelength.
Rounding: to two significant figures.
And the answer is 5.0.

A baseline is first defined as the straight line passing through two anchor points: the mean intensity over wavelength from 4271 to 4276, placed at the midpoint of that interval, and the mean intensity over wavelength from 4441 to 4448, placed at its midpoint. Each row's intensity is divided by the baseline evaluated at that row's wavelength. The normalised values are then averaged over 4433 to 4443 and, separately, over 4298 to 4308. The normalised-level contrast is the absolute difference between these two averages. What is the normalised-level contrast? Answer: 0.16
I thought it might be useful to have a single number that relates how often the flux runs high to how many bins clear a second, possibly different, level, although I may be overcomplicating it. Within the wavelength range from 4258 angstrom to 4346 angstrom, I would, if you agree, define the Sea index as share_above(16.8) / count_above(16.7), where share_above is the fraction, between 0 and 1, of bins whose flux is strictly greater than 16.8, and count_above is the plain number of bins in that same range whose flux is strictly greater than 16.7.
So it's 0.03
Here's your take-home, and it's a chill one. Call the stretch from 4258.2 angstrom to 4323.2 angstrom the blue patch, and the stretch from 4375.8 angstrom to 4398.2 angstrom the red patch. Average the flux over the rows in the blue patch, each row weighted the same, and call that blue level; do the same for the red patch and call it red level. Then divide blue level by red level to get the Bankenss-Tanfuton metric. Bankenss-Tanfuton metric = 0.903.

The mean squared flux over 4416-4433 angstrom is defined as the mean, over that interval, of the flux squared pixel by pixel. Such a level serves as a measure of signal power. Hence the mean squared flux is 315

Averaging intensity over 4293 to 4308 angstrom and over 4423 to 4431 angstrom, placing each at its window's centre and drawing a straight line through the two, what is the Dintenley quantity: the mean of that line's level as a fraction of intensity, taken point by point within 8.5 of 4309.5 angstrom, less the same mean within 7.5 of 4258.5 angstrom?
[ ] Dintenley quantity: 0.33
